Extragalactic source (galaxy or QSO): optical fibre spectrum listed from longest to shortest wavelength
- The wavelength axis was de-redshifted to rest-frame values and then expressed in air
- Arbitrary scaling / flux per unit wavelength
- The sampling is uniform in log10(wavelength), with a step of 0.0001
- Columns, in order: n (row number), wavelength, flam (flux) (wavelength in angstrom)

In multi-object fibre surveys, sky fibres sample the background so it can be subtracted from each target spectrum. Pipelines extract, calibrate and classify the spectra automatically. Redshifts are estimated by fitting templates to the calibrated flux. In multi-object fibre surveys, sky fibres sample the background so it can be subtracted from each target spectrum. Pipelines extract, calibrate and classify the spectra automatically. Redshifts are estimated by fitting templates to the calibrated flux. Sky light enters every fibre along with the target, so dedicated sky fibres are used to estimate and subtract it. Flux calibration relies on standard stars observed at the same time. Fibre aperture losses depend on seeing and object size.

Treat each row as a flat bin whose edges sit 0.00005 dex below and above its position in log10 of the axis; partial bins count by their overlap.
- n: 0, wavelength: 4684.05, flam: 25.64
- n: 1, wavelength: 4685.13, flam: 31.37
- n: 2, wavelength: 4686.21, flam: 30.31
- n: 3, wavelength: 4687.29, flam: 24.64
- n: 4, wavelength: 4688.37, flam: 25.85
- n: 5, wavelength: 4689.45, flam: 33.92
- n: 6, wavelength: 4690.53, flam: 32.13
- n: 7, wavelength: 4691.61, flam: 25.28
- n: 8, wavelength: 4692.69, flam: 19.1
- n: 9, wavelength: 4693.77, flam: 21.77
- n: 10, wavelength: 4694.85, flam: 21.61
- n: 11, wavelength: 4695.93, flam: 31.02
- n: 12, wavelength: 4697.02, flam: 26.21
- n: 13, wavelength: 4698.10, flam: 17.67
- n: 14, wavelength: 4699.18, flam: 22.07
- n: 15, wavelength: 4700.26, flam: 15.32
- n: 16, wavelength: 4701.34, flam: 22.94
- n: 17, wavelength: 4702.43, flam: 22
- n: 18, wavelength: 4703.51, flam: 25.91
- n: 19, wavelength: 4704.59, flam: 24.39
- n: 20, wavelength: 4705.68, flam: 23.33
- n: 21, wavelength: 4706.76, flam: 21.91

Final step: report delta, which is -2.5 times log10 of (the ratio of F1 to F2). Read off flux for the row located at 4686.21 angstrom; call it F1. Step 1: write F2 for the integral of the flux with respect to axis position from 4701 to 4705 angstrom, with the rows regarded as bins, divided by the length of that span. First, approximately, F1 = 30.31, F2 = 24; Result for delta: -0.26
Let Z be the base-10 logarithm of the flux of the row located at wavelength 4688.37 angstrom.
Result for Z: 1.41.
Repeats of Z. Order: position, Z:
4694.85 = 1.33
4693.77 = 1.34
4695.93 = 1.49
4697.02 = 1.42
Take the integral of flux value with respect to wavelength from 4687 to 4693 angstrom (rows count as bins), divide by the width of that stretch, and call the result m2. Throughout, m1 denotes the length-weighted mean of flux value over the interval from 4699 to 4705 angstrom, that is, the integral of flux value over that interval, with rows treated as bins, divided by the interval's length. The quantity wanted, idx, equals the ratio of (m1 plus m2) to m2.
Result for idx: 1.81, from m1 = 22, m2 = 27.2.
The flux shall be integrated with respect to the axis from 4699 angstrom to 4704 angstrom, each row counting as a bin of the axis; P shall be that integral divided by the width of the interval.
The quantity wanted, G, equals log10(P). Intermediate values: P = 22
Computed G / 1.33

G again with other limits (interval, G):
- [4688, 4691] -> 1.49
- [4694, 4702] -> 1.35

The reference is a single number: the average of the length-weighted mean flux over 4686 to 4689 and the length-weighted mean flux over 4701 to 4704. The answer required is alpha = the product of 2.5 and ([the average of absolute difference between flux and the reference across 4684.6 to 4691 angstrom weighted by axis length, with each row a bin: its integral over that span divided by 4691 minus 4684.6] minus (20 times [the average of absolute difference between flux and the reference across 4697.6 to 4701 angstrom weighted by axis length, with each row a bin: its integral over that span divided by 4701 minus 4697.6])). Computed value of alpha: -316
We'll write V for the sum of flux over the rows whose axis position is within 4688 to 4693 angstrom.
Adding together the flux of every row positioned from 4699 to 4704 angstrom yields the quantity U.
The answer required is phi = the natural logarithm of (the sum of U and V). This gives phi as 5.50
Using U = 108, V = 136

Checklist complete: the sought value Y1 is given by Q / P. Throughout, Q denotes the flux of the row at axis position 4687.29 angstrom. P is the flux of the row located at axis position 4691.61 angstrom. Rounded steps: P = 25.28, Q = 24.64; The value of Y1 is 0.97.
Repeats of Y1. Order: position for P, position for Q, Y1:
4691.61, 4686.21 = 1.20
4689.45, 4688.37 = 0.76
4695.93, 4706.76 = 0.71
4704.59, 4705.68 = 0.96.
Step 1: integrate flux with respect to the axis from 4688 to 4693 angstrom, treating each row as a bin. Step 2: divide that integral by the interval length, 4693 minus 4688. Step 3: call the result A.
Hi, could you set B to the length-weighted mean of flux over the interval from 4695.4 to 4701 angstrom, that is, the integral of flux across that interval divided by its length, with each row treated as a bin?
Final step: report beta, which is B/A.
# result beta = 0.81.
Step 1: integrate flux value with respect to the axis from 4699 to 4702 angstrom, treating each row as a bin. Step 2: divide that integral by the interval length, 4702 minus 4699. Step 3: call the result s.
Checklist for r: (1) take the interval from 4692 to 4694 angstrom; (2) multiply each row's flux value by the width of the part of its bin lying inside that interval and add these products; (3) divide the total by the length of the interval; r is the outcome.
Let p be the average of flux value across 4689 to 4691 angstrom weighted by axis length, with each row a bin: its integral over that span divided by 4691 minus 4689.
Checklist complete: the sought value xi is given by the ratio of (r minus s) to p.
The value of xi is 0.02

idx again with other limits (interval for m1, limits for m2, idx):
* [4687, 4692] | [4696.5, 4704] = 2.32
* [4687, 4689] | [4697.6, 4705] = 2.20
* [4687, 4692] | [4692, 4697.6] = 2.20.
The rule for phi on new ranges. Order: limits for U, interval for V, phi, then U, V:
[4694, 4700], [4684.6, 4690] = 5.58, 119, 146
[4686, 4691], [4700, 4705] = 5.55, 147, 111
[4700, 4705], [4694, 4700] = 5.43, 111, 119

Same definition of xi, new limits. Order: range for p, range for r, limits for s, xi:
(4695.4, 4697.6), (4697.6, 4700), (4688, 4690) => -0.38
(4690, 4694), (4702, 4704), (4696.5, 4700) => 0.10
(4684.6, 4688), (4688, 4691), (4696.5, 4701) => 0.36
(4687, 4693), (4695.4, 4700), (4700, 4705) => 0.05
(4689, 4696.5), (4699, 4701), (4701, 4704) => -0.19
